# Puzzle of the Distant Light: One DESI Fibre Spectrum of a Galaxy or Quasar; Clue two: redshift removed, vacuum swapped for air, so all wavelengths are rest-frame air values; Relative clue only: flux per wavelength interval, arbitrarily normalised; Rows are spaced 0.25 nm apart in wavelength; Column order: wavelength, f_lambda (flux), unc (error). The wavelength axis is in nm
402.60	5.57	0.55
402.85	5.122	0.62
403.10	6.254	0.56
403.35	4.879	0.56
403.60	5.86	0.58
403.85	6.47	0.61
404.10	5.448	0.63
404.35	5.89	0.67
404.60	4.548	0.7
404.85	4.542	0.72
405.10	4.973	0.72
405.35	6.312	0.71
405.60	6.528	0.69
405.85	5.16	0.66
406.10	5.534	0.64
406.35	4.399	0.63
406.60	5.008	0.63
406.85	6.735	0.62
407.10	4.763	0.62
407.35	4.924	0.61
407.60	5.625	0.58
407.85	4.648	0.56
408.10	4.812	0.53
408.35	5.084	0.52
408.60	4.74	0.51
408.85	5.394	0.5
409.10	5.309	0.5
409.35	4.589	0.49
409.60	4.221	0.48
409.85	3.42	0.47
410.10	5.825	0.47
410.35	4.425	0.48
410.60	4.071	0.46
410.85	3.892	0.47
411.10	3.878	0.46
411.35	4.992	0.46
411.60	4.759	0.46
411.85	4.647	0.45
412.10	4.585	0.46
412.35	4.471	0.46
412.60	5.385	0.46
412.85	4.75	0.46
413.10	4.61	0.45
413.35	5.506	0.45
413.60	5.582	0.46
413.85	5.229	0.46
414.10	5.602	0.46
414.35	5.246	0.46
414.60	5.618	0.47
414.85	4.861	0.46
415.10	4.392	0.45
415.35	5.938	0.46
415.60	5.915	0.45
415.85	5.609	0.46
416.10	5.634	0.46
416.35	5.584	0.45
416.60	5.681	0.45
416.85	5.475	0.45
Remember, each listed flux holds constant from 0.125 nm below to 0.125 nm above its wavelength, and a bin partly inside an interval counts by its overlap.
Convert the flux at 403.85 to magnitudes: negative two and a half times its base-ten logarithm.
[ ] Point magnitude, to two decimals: -2.03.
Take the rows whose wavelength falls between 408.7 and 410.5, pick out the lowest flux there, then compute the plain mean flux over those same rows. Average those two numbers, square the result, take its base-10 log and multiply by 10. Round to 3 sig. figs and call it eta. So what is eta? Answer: 12.2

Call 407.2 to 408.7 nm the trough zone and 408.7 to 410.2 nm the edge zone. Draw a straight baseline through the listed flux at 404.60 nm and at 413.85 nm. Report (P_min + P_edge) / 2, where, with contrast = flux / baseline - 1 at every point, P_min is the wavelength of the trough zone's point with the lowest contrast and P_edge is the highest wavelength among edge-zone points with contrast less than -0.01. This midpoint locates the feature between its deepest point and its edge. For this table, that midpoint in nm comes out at 408.85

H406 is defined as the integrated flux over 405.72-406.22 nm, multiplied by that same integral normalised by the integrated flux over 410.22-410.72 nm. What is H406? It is 3.4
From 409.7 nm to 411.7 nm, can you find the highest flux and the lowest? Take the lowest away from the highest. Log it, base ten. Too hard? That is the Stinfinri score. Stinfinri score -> 0.38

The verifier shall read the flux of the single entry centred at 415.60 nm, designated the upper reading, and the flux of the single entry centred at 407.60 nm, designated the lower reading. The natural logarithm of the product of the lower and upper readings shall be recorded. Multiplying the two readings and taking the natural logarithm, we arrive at 3.50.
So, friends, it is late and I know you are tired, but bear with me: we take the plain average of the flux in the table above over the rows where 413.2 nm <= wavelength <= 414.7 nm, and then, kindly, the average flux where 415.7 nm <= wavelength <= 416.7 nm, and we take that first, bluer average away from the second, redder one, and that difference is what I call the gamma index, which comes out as 0.2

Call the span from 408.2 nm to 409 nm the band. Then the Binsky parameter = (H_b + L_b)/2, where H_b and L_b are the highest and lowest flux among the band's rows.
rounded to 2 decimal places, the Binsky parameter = 5.07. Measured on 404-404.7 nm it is 5.22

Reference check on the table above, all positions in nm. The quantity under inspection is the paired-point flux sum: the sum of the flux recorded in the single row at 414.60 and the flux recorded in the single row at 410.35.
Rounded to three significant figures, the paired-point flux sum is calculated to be 10.0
